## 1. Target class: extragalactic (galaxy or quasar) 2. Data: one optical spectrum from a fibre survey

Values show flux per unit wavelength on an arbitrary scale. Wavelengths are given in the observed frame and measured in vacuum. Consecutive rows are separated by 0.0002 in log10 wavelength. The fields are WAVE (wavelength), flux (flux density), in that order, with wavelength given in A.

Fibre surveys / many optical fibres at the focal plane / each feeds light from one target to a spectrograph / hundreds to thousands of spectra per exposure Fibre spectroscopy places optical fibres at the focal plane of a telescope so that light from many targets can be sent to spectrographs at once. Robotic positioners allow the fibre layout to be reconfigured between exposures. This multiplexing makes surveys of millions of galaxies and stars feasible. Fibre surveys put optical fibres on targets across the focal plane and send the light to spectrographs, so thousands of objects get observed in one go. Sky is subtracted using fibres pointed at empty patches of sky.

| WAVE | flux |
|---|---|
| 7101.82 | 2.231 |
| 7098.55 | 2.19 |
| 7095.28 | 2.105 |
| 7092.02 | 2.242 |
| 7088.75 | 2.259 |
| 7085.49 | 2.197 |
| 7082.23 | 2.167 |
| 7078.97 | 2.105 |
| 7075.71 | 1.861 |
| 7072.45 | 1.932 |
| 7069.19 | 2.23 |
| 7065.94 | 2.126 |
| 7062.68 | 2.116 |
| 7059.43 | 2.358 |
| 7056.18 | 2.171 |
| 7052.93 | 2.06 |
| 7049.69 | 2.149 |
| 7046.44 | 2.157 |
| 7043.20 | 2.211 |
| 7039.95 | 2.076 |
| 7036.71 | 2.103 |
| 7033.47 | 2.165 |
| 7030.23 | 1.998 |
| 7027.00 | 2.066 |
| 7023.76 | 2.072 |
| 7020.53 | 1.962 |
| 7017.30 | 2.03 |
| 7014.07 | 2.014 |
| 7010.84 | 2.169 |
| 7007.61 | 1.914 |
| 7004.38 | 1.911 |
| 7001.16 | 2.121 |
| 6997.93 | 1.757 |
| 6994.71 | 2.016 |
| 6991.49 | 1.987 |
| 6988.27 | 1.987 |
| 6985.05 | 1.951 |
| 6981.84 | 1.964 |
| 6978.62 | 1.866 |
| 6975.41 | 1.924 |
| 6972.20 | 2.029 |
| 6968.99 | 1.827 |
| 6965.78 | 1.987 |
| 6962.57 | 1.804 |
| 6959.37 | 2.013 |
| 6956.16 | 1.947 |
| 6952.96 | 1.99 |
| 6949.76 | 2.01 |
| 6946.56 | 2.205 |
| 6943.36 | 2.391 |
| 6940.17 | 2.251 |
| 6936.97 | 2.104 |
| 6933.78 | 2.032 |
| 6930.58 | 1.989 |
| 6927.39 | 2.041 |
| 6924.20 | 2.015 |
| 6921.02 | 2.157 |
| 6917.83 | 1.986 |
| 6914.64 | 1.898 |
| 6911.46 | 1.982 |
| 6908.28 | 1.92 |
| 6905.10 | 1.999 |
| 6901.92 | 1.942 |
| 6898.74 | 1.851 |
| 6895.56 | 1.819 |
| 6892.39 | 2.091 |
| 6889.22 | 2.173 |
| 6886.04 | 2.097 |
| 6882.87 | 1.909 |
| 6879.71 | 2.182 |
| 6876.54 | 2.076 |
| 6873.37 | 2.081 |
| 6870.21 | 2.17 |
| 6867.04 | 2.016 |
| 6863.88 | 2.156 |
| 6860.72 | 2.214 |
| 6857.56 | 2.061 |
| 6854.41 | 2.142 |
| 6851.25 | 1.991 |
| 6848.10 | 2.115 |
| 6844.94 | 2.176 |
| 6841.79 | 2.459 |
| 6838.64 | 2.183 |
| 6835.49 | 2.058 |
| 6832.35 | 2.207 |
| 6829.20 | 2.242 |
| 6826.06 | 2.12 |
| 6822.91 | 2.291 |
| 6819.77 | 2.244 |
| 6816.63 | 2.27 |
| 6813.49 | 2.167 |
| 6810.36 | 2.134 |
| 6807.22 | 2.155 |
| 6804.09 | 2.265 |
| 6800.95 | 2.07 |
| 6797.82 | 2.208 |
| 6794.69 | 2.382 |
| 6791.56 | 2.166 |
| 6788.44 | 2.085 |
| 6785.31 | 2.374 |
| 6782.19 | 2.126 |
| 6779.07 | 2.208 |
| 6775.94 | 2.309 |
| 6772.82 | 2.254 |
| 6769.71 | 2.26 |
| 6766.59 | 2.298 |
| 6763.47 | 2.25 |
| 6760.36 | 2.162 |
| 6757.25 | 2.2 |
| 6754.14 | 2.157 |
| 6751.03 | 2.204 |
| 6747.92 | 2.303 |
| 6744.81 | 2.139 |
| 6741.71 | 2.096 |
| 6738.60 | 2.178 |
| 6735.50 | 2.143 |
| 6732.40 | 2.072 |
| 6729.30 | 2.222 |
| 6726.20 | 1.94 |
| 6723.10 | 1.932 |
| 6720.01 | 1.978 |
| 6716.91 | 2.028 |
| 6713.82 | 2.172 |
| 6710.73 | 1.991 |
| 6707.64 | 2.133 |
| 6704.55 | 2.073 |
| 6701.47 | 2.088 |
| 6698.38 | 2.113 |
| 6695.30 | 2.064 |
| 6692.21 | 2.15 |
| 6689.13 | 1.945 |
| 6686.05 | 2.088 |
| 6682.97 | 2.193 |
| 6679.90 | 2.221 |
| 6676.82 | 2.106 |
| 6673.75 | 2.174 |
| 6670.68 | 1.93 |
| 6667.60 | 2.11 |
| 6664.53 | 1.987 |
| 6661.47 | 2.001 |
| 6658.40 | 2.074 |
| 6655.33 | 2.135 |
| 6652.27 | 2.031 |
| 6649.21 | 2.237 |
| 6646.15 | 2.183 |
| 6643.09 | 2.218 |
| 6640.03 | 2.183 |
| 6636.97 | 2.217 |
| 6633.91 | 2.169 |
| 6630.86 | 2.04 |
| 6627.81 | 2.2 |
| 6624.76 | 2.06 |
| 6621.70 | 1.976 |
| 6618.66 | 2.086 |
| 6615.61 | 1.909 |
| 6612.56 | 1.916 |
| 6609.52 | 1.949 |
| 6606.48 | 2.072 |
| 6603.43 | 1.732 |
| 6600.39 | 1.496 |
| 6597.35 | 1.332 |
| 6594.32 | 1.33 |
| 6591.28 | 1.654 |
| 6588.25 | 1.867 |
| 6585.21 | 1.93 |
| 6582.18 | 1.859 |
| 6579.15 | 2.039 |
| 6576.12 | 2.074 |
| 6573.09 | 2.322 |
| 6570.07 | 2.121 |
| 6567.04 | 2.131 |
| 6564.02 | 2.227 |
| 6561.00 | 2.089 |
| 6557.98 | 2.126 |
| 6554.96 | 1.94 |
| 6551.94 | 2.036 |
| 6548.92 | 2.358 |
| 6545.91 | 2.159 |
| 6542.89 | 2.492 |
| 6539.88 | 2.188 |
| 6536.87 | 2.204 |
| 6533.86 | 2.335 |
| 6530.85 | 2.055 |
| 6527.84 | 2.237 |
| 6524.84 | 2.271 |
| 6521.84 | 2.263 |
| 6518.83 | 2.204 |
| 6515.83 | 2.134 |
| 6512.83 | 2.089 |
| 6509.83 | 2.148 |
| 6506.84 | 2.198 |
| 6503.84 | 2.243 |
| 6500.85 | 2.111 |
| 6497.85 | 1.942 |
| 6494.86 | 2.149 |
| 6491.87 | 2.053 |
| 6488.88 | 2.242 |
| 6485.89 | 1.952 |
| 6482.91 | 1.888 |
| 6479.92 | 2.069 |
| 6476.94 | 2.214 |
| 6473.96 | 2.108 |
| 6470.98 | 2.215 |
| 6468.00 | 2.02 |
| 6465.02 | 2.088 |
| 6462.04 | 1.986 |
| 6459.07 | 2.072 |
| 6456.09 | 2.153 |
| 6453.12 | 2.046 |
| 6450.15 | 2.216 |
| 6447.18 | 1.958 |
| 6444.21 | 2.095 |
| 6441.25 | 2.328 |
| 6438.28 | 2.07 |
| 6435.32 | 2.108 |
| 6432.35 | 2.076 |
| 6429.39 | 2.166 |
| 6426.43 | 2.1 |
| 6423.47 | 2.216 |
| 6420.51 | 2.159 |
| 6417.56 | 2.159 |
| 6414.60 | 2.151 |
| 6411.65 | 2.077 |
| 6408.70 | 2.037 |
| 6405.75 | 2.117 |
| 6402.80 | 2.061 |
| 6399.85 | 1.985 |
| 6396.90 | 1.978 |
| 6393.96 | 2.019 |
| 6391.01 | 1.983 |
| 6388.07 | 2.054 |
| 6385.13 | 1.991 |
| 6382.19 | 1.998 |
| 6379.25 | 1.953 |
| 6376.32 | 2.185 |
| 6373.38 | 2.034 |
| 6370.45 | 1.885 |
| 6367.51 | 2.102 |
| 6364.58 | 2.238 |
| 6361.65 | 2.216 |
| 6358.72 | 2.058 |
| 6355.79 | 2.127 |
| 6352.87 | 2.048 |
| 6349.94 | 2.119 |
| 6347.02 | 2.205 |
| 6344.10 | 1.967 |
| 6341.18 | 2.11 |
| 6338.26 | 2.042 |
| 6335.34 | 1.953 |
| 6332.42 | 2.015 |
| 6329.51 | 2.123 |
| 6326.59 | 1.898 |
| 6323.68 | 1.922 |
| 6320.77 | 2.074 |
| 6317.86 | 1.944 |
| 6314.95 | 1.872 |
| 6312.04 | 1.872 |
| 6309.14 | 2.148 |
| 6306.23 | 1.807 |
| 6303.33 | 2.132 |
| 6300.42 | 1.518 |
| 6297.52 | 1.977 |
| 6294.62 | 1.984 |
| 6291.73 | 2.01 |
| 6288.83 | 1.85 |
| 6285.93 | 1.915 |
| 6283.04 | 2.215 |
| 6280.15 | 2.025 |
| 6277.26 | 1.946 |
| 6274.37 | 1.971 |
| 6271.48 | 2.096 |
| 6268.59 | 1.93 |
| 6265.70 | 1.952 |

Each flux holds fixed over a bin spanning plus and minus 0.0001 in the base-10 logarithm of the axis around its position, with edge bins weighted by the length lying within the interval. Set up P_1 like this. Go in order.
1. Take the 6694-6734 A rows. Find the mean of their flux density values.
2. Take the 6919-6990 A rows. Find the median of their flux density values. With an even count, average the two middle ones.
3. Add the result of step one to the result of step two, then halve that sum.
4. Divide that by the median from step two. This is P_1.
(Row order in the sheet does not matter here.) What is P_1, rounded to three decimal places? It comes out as 1.016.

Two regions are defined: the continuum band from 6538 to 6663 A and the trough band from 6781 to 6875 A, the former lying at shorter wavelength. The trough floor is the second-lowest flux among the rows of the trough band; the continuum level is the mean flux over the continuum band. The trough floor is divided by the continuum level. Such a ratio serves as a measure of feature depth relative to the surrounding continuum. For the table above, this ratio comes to 0.99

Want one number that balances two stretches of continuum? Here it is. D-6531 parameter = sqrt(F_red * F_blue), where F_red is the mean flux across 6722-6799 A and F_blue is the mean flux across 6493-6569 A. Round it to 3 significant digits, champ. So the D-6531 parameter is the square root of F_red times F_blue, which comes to 2.18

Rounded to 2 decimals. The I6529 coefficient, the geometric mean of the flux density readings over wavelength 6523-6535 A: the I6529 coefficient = 2.22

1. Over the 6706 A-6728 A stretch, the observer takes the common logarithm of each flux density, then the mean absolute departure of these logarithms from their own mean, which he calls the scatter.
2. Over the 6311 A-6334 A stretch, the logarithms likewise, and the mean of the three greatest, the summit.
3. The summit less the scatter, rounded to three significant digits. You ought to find 0.300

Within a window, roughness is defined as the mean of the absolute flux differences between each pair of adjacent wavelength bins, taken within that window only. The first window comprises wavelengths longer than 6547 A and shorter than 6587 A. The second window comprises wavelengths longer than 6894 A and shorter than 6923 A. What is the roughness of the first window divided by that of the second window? 1.6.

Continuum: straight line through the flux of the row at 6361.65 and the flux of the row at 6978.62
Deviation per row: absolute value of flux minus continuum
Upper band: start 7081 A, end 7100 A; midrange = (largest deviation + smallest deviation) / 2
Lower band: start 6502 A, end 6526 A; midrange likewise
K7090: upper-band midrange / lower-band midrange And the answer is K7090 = 5.0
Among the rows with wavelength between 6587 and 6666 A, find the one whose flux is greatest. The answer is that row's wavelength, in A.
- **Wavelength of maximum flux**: 6649.21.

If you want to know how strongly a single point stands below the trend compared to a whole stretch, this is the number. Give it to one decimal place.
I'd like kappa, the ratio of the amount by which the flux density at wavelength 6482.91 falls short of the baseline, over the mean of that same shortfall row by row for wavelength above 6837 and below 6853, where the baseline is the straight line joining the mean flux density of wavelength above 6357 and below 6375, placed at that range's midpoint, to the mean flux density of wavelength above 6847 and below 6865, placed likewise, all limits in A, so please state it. -2.9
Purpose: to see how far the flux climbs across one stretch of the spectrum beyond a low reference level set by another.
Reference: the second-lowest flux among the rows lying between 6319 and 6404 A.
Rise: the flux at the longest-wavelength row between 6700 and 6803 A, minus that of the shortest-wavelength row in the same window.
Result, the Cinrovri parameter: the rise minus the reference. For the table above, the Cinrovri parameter -1.9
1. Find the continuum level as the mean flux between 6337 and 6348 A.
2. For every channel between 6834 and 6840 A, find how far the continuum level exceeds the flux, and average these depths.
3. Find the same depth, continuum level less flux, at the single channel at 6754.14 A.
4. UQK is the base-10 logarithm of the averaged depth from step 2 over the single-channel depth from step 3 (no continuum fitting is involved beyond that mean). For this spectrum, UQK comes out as -0.3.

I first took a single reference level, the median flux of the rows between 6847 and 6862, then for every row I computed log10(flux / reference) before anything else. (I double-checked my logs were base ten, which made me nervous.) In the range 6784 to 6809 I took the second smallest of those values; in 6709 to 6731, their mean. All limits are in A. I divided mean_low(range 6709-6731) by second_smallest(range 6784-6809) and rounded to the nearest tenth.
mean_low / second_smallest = 2.7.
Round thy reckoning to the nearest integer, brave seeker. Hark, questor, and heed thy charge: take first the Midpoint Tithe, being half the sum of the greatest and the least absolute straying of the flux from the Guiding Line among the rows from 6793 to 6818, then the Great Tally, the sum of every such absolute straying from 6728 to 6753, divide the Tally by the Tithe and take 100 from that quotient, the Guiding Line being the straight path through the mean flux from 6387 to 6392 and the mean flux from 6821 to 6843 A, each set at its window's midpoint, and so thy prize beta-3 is -95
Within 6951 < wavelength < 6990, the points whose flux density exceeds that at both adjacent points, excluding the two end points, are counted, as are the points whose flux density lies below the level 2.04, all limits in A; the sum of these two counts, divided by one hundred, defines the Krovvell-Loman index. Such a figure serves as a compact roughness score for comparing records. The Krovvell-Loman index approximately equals 0.16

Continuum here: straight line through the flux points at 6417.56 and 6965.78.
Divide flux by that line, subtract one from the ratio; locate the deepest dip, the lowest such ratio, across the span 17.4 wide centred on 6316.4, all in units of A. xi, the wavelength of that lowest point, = 6312.04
